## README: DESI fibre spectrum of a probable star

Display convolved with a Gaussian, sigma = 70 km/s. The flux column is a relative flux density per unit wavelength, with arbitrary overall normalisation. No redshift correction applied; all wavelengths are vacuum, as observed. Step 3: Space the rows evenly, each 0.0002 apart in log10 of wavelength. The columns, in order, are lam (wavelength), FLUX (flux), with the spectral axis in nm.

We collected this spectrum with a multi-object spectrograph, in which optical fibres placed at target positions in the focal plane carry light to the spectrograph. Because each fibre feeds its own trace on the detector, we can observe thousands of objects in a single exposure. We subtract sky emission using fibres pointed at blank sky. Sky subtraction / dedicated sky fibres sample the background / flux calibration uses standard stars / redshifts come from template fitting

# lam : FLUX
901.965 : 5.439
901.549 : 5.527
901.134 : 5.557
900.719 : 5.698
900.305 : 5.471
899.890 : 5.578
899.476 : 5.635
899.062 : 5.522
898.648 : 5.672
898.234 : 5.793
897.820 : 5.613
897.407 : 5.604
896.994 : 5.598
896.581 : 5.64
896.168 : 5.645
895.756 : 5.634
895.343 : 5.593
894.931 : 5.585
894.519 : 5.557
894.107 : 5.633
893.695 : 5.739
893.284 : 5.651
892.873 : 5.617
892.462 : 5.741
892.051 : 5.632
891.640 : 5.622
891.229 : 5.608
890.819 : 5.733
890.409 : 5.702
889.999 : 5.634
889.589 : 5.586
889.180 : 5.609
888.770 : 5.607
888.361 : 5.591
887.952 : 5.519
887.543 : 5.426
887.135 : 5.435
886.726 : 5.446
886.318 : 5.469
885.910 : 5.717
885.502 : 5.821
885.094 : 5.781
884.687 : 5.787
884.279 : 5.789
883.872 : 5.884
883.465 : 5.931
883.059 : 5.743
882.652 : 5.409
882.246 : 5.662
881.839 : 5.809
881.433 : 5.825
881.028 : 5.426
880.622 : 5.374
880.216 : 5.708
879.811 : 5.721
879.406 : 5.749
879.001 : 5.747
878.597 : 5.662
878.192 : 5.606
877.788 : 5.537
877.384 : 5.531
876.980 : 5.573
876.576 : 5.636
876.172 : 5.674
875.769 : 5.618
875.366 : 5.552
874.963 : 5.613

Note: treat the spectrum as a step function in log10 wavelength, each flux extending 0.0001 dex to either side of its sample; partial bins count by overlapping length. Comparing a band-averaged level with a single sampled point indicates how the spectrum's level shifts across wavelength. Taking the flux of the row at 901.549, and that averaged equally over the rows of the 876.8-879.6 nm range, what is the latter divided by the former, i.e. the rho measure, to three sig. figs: 1.02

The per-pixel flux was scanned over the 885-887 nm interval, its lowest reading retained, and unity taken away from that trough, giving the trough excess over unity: 4.45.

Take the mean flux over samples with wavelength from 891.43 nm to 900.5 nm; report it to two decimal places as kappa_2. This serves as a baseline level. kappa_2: 5.63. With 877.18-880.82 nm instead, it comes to 5.63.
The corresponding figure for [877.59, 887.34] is 5.67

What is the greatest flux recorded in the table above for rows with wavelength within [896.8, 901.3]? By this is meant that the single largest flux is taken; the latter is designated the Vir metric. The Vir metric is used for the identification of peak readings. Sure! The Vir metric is 5.793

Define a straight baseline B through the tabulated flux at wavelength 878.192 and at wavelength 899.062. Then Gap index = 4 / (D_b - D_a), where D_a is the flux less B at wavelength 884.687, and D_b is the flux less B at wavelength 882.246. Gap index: -30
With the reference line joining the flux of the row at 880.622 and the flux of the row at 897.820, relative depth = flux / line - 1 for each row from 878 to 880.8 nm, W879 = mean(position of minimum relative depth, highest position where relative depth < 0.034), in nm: 880.62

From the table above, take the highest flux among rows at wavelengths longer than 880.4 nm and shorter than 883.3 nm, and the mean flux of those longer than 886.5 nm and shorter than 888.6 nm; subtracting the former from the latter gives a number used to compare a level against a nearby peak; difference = -0.34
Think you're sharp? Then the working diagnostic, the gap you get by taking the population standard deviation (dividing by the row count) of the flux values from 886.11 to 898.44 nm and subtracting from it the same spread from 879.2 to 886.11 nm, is -0.071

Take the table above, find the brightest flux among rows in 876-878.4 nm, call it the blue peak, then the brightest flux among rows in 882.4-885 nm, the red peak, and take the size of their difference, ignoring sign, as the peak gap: 0.26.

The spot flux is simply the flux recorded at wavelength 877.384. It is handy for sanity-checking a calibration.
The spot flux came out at 5.531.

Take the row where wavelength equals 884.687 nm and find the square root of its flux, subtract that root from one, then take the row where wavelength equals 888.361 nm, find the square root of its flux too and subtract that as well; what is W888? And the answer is -3.77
